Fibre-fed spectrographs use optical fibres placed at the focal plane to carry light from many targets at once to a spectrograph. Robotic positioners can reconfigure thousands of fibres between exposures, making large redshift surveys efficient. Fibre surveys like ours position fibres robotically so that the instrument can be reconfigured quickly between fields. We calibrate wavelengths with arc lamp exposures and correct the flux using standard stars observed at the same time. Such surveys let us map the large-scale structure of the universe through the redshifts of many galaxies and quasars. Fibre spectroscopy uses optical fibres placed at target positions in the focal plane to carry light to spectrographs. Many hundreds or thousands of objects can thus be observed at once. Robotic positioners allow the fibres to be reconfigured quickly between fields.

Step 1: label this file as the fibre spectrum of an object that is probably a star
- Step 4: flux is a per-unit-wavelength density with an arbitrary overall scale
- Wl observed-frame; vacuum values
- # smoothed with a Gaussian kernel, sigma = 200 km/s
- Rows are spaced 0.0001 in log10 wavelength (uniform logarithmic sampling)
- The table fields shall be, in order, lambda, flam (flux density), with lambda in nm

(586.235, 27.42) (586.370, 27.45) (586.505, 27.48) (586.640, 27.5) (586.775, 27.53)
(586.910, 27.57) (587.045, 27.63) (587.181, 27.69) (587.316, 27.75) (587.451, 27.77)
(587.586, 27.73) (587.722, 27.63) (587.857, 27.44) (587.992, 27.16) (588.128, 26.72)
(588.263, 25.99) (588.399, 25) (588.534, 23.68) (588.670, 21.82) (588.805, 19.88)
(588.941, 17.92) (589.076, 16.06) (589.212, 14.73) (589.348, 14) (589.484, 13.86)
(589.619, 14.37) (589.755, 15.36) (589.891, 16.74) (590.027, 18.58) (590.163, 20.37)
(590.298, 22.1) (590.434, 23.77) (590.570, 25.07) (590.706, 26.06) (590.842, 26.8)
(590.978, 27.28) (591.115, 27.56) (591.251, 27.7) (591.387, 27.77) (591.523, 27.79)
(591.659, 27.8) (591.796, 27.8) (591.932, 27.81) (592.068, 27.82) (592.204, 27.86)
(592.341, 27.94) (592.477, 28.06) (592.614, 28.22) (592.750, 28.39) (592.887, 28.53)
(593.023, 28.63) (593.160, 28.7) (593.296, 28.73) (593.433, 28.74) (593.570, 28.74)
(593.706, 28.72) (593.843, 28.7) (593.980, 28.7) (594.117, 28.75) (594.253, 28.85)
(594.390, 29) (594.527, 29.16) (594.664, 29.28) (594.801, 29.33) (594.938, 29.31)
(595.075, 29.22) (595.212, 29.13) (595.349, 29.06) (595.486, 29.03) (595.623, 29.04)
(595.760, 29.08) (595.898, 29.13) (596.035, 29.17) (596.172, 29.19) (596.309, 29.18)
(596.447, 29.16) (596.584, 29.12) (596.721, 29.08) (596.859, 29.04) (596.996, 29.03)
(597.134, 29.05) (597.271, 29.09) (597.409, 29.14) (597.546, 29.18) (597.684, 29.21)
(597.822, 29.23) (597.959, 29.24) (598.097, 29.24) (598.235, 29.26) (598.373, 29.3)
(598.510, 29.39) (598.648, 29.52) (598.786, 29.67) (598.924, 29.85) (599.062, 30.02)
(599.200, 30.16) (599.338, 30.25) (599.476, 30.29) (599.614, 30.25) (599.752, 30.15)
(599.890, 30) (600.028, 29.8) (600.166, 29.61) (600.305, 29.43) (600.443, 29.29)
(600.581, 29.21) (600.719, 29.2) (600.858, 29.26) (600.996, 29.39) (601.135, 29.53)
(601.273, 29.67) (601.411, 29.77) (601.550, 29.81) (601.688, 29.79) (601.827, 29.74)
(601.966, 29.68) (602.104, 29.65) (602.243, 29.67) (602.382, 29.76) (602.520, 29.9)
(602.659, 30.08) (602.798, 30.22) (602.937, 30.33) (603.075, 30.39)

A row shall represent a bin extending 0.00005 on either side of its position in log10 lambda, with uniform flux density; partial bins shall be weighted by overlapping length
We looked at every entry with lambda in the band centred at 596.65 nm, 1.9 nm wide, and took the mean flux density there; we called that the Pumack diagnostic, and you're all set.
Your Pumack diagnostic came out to 29.1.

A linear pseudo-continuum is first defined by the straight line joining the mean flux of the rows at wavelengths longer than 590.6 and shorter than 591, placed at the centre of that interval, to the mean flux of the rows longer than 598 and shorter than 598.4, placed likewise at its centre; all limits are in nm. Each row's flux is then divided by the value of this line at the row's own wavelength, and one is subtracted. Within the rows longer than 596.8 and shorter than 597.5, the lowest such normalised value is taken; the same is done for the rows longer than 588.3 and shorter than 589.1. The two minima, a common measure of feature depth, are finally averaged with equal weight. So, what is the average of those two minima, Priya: -0.19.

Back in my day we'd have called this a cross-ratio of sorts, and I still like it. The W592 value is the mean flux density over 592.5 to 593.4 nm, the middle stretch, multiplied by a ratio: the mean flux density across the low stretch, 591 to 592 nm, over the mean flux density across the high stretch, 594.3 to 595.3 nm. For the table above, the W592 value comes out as 27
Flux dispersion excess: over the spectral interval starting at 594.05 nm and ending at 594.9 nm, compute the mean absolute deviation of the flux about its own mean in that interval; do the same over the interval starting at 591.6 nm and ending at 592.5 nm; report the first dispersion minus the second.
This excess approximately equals 0.12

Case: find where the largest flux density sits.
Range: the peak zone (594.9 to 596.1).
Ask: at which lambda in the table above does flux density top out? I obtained 594.938 nm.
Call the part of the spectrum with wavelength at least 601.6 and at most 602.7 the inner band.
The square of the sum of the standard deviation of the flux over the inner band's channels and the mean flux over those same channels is 895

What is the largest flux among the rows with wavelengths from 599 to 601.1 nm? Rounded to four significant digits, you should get 30.29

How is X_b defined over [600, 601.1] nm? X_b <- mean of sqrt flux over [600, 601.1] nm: 5.42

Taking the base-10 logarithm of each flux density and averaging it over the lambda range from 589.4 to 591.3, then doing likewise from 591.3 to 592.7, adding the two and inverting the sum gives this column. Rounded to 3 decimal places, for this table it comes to 0.361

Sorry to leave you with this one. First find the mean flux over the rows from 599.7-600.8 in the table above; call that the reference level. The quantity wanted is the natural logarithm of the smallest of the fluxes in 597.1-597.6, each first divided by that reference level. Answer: -0.018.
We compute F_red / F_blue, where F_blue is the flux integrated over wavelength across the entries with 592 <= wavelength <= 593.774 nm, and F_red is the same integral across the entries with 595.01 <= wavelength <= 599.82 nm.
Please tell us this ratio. 2.8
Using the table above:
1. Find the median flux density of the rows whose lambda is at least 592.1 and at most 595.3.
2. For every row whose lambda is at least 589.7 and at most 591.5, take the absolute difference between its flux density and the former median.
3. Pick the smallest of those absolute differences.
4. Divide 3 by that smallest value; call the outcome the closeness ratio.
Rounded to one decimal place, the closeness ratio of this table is 3.1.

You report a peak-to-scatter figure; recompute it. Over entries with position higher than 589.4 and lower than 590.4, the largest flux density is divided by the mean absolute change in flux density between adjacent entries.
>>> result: 16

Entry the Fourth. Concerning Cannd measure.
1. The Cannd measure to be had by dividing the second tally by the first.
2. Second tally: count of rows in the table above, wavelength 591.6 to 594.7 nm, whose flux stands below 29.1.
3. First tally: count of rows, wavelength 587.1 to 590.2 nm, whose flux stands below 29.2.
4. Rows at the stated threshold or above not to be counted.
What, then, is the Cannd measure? 0.9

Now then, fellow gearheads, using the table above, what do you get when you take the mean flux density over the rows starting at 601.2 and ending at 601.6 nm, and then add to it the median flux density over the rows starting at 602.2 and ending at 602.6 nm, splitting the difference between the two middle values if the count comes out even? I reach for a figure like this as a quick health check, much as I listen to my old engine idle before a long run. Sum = 59.5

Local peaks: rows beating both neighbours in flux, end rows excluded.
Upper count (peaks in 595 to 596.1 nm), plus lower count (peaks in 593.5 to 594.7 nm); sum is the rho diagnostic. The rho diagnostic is 0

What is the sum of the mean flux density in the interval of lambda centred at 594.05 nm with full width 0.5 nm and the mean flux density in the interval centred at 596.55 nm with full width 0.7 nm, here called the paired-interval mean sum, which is 57.9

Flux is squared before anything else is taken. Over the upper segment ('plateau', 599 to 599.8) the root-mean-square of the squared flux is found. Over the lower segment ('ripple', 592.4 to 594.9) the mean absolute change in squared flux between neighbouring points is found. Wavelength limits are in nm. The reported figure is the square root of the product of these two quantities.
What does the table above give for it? 64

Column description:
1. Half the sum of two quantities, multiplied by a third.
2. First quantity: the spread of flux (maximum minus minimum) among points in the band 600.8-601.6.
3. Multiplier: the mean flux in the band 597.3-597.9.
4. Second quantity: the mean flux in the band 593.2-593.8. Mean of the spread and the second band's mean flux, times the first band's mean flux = 427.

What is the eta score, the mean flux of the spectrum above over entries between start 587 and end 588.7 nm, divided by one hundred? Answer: 0.265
